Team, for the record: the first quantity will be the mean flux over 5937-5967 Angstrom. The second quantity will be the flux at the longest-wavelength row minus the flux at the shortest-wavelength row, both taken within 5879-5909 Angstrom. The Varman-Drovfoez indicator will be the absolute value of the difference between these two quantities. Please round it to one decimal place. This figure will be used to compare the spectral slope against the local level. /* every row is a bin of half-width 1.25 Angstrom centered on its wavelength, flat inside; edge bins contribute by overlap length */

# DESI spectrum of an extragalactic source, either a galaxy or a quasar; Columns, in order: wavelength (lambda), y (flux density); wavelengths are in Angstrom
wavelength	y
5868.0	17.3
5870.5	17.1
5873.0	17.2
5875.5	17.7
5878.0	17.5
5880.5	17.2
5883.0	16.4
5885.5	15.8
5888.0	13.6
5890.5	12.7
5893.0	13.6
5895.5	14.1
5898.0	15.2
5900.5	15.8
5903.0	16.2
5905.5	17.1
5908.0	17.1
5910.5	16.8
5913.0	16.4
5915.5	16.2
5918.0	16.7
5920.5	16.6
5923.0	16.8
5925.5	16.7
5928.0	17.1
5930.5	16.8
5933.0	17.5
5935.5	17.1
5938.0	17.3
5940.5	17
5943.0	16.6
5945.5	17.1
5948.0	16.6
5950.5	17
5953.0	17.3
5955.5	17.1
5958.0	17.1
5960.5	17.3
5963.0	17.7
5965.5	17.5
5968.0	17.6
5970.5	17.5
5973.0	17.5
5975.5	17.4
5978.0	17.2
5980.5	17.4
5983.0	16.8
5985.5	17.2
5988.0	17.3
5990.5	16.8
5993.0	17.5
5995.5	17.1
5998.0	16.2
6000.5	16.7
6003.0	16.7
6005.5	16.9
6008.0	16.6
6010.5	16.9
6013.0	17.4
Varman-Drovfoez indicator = 17.2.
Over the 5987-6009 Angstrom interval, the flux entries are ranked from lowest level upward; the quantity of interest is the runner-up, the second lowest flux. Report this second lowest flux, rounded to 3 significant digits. 16.6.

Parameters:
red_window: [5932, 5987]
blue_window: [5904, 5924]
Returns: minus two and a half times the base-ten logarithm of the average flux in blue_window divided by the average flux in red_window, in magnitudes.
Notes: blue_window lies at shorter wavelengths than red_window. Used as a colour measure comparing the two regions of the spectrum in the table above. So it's 0.03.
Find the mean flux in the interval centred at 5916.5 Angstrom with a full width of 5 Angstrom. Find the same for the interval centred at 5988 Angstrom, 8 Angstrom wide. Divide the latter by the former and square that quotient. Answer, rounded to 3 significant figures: 1.08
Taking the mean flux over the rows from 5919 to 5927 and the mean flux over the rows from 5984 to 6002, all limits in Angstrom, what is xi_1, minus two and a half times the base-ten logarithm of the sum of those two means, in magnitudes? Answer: -3.82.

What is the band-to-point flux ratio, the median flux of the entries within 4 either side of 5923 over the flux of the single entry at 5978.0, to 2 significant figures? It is 0.97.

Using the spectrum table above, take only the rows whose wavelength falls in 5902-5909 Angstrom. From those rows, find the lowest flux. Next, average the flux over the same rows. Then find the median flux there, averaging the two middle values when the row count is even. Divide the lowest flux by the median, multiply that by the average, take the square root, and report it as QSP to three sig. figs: 3.99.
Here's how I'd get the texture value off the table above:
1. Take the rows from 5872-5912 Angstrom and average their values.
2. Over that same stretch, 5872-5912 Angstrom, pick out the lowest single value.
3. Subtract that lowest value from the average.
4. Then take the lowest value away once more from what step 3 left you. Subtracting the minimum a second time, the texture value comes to -9.5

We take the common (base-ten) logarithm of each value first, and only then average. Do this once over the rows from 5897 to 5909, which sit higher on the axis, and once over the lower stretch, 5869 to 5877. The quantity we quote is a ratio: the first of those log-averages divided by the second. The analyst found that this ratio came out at 0.978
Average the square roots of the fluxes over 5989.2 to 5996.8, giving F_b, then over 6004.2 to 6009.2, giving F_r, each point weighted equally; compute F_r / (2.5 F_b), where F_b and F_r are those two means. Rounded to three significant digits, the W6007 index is 0.396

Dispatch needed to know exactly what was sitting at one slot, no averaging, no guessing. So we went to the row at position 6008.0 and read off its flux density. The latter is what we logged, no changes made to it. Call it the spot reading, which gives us 16.6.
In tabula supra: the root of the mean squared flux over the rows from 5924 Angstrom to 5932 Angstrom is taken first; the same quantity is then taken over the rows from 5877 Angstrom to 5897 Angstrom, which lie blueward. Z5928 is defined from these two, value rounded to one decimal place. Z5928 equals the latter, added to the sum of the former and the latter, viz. 47.3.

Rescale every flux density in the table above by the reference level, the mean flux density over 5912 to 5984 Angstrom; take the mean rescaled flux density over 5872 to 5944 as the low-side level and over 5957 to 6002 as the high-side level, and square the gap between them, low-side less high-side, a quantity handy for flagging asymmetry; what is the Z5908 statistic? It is 0.003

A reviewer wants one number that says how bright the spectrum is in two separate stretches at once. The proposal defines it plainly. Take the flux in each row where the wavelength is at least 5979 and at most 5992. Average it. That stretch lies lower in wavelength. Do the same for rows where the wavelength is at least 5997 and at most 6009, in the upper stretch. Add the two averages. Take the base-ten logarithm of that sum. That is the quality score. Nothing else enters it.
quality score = 1.528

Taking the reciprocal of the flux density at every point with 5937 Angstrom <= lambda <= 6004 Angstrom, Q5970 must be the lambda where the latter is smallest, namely 5963.0 Angstrom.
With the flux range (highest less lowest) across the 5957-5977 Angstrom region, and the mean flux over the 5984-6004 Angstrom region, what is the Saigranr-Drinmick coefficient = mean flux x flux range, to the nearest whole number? 10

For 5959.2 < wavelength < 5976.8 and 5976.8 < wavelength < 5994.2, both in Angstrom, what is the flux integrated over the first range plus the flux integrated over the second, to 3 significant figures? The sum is 607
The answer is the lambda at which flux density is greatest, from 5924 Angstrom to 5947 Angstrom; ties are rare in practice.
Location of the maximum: 5933.0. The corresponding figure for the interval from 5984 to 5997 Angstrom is 5993.0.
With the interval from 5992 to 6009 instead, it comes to 5993.0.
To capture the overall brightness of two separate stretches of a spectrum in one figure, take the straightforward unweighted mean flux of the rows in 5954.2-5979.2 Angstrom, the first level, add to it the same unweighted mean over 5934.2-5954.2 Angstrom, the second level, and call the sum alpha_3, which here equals 34.4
